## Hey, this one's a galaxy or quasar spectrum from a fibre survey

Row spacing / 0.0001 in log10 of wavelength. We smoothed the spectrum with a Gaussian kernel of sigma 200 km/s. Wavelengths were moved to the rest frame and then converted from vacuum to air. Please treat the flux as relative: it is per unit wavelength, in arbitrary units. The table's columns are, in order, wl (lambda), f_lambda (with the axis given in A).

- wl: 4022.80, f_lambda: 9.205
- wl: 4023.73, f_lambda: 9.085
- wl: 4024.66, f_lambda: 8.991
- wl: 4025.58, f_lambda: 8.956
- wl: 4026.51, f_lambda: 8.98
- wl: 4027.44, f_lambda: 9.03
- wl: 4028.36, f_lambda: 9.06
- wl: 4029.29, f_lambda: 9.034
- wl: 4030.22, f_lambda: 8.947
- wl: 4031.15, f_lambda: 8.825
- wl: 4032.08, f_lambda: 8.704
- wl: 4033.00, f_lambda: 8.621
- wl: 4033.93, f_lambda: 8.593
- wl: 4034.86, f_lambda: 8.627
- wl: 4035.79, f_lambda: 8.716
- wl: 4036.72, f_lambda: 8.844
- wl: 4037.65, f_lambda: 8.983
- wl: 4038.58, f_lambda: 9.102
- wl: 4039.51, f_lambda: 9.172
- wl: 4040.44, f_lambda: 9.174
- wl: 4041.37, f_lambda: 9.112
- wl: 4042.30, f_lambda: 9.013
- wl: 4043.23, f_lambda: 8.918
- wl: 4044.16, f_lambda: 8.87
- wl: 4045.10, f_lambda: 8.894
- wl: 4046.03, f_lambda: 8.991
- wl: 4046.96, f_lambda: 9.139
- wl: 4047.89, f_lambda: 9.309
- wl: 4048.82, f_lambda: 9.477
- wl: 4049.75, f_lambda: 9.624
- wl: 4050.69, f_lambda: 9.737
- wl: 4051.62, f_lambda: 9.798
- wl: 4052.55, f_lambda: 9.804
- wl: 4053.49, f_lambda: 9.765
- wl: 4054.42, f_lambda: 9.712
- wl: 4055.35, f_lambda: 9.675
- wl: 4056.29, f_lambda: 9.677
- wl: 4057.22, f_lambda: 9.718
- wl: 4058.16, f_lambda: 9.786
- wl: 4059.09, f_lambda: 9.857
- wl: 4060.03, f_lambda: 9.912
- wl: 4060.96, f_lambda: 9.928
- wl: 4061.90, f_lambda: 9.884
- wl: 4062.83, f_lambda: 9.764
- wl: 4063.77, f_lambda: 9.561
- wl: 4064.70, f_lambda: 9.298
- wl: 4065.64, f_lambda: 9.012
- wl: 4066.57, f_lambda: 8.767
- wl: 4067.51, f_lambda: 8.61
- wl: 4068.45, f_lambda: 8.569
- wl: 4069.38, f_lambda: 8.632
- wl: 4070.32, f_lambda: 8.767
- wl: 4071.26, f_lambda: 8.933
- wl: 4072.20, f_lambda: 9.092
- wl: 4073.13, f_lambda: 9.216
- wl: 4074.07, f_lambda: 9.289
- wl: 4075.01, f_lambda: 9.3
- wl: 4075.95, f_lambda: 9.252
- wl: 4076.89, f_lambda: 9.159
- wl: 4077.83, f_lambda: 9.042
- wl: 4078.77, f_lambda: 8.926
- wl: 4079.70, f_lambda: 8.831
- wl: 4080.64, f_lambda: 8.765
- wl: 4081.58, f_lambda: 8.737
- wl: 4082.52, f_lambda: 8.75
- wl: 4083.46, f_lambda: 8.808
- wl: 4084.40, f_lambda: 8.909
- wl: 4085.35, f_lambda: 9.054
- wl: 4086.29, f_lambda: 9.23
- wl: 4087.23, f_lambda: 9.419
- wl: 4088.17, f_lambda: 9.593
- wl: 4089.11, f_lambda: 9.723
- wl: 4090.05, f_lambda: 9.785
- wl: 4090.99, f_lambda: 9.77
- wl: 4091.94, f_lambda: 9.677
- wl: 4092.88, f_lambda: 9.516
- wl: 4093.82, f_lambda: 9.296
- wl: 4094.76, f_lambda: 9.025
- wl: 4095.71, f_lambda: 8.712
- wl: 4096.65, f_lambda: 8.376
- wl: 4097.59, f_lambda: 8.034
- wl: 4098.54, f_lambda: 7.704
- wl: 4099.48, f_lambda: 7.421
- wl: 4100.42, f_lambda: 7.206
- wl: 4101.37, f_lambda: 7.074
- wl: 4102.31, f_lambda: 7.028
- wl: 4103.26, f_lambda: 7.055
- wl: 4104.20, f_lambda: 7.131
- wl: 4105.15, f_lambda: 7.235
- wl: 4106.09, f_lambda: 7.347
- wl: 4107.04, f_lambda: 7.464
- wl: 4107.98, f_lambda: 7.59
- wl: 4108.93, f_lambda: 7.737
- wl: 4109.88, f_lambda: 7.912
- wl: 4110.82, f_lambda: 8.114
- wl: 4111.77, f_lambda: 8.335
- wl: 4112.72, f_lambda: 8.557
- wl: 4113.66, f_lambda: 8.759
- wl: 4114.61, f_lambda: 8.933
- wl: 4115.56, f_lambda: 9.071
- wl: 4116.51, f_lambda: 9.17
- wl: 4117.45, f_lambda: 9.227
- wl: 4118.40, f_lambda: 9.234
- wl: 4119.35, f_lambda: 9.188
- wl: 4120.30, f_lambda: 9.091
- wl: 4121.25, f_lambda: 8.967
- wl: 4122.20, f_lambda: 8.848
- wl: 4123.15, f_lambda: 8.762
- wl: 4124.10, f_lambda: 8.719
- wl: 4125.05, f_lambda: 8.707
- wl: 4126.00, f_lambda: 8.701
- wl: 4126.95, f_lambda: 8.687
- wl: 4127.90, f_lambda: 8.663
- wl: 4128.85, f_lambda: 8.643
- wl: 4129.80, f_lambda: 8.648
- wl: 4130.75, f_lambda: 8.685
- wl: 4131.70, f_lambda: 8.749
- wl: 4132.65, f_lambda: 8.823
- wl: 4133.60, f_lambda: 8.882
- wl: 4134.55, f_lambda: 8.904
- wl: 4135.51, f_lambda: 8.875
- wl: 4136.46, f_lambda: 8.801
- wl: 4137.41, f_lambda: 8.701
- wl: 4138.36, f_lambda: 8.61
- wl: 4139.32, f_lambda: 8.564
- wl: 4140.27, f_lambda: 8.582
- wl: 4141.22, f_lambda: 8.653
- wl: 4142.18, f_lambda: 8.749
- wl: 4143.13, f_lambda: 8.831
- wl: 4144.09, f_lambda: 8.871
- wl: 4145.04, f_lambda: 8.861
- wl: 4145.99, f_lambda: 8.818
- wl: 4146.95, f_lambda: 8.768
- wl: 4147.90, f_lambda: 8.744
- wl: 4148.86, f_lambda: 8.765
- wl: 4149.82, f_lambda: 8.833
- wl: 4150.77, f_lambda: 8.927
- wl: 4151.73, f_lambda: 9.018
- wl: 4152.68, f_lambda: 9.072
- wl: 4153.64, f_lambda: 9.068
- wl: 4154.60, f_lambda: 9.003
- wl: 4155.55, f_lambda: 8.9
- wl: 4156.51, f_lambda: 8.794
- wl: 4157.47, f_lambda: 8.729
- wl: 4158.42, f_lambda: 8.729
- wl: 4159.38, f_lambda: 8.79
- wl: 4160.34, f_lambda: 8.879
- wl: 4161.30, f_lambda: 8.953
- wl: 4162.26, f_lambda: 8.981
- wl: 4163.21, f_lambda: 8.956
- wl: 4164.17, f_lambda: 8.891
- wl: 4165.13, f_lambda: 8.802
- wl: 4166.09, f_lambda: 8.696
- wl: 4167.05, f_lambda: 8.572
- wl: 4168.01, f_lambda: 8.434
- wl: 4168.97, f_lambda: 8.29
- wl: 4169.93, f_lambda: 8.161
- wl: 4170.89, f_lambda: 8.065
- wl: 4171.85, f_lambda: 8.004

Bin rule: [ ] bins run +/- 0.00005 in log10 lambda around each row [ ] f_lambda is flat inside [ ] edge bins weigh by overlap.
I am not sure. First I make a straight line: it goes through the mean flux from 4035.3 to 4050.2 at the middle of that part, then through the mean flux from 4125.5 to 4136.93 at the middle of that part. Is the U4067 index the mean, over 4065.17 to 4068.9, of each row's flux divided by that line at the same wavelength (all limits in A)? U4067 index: 0.97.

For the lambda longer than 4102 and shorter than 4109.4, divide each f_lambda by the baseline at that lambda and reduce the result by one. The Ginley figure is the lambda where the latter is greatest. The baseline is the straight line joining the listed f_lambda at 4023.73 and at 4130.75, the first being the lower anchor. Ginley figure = 4108.93 A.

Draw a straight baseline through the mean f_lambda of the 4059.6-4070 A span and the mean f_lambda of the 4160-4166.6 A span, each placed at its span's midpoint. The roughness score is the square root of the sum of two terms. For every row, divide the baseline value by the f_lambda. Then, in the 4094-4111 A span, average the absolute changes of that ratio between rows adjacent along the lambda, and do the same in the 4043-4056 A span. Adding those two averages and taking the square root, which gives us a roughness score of 0.191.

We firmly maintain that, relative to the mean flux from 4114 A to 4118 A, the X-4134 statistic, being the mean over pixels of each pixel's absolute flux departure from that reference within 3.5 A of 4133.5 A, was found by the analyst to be 0.28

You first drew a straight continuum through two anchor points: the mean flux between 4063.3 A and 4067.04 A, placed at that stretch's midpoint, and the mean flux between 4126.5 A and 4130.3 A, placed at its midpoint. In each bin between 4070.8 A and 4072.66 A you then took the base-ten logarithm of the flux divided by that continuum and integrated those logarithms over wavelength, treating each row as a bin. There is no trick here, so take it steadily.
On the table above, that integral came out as -0.01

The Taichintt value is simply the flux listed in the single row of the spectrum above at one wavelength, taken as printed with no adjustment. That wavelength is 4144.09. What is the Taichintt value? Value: 8.871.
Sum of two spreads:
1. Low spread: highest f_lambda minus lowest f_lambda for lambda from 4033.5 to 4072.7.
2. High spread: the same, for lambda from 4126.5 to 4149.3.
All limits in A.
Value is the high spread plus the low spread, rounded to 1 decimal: 1.7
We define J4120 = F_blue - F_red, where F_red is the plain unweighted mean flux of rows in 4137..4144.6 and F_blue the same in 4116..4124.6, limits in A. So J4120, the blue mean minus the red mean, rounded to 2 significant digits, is 0.33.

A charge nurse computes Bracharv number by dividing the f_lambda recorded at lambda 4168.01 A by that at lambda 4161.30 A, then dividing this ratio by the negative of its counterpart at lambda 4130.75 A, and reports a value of -0.108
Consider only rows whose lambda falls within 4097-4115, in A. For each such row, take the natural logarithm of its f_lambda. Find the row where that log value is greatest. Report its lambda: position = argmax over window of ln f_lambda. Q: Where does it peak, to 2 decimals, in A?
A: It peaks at 4114.61 A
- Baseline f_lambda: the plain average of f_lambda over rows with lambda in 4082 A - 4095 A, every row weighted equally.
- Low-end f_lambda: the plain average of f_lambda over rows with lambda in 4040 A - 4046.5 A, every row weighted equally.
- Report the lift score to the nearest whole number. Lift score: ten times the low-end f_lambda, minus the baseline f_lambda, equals 81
